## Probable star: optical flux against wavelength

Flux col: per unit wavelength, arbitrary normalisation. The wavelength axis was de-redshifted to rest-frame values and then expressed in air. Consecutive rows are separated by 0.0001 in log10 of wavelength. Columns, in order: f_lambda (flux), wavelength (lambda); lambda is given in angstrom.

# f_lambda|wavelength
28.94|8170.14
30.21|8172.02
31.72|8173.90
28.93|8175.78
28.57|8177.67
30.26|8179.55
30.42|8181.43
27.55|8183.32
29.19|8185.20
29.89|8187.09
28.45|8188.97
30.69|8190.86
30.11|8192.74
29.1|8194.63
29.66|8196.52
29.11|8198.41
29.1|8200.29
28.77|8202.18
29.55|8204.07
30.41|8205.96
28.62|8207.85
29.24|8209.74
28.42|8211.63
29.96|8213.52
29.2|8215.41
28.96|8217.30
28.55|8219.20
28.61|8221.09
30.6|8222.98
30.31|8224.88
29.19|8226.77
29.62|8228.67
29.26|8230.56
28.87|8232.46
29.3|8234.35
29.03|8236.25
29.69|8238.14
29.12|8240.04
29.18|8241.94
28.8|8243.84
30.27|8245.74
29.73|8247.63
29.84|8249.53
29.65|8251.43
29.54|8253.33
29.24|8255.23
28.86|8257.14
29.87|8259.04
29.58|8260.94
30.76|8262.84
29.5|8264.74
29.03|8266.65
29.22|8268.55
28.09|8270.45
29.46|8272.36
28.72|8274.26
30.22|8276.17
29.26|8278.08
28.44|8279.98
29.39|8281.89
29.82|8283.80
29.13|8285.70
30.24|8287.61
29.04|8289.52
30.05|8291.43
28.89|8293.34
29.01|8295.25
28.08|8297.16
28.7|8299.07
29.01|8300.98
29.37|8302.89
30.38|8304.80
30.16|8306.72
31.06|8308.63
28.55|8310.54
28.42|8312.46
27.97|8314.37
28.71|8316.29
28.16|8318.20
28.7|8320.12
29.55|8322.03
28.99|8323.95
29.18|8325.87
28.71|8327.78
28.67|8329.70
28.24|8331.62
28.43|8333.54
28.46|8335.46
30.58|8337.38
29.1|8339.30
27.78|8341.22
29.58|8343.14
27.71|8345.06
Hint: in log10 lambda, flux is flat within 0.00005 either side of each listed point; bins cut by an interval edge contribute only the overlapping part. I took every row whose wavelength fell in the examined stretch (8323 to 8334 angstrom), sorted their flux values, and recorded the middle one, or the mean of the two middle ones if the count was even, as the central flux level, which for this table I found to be 28.7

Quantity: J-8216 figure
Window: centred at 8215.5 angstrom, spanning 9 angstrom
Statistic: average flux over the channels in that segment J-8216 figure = 29.0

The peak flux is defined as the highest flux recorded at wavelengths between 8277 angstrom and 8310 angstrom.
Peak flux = 31.06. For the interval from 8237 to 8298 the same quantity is 30.76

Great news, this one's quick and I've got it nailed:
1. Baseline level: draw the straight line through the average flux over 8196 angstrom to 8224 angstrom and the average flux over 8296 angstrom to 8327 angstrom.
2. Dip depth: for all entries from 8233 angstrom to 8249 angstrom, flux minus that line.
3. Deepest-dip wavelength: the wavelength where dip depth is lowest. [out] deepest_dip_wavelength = 8243.84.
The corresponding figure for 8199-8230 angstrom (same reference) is 8211.63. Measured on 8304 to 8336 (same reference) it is 8314.37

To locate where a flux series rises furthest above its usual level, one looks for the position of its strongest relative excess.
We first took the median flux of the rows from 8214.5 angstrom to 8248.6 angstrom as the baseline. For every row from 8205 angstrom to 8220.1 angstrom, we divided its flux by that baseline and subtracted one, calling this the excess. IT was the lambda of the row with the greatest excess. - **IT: 8205.96 angstrom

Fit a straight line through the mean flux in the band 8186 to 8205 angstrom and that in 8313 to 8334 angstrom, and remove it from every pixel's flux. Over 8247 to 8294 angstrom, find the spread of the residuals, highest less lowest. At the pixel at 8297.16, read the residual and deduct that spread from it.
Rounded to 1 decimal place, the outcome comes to -3.4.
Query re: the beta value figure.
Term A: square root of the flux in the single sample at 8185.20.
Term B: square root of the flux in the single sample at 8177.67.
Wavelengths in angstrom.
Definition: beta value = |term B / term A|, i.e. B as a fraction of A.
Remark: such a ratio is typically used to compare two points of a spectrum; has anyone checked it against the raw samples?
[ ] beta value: 0.99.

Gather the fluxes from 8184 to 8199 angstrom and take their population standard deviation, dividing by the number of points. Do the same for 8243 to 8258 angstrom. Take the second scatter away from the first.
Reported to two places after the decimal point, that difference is 0.19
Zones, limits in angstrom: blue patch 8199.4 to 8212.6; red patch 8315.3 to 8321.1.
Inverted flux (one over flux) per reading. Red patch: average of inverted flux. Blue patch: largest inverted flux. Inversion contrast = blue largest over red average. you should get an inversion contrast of 1.00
